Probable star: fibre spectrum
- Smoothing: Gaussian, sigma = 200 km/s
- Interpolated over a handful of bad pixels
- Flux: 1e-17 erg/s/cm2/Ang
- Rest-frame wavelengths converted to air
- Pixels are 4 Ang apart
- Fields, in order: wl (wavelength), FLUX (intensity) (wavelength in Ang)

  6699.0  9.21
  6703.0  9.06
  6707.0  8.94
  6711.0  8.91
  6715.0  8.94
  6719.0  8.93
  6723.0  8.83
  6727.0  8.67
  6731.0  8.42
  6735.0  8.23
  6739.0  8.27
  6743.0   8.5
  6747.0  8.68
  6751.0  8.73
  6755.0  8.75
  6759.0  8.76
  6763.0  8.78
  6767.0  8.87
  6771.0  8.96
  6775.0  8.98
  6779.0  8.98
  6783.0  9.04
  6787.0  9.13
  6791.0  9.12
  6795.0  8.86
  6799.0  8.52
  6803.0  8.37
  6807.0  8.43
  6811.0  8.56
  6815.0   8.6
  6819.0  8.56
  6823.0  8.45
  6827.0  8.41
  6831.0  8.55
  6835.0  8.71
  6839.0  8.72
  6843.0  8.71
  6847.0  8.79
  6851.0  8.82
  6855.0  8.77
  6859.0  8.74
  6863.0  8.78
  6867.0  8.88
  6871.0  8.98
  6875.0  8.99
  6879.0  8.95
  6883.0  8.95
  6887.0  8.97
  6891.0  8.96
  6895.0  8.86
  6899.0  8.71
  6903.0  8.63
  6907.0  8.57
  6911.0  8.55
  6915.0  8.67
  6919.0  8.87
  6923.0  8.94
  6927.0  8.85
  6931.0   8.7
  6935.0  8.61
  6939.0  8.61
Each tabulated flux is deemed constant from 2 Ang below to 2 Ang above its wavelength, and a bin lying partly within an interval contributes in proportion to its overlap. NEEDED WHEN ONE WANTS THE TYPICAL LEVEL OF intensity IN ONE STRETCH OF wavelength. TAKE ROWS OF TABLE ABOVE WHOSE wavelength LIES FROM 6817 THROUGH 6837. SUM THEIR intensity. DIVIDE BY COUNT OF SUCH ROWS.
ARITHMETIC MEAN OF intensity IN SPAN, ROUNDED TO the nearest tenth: 8.5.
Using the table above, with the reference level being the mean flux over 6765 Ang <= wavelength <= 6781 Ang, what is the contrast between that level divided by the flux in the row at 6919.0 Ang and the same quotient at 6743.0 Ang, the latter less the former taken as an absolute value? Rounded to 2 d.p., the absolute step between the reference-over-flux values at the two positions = 0.04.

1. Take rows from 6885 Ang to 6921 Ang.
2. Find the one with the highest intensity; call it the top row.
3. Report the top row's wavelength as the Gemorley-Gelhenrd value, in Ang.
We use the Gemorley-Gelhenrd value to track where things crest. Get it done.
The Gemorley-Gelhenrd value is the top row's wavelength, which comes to 6887.0 Ang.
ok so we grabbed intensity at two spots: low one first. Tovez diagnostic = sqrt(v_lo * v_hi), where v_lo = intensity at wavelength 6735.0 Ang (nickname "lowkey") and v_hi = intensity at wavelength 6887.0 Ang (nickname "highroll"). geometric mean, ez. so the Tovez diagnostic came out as 8.59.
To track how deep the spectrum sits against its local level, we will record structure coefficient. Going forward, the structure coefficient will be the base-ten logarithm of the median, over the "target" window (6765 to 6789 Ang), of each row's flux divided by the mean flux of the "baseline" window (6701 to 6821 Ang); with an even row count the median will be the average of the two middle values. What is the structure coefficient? 0.011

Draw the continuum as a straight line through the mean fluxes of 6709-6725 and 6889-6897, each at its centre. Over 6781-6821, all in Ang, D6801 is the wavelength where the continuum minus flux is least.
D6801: 6787.0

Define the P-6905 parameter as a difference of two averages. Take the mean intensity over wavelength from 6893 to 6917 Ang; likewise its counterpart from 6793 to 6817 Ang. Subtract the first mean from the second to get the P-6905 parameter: -0.11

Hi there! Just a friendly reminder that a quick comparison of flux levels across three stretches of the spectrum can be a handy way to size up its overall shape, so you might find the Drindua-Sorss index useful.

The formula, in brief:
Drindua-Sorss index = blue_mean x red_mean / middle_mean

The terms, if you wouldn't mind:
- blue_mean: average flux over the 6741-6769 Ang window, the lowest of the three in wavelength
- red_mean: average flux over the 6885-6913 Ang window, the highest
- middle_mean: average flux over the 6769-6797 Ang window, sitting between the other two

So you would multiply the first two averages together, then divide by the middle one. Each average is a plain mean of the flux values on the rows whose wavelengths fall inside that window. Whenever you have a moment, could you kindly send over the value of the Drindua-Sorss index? 8.47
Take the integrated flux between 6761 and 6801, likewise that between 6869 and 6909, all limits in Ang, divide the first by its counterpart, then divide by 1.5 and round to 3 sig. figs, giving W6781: 0.672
